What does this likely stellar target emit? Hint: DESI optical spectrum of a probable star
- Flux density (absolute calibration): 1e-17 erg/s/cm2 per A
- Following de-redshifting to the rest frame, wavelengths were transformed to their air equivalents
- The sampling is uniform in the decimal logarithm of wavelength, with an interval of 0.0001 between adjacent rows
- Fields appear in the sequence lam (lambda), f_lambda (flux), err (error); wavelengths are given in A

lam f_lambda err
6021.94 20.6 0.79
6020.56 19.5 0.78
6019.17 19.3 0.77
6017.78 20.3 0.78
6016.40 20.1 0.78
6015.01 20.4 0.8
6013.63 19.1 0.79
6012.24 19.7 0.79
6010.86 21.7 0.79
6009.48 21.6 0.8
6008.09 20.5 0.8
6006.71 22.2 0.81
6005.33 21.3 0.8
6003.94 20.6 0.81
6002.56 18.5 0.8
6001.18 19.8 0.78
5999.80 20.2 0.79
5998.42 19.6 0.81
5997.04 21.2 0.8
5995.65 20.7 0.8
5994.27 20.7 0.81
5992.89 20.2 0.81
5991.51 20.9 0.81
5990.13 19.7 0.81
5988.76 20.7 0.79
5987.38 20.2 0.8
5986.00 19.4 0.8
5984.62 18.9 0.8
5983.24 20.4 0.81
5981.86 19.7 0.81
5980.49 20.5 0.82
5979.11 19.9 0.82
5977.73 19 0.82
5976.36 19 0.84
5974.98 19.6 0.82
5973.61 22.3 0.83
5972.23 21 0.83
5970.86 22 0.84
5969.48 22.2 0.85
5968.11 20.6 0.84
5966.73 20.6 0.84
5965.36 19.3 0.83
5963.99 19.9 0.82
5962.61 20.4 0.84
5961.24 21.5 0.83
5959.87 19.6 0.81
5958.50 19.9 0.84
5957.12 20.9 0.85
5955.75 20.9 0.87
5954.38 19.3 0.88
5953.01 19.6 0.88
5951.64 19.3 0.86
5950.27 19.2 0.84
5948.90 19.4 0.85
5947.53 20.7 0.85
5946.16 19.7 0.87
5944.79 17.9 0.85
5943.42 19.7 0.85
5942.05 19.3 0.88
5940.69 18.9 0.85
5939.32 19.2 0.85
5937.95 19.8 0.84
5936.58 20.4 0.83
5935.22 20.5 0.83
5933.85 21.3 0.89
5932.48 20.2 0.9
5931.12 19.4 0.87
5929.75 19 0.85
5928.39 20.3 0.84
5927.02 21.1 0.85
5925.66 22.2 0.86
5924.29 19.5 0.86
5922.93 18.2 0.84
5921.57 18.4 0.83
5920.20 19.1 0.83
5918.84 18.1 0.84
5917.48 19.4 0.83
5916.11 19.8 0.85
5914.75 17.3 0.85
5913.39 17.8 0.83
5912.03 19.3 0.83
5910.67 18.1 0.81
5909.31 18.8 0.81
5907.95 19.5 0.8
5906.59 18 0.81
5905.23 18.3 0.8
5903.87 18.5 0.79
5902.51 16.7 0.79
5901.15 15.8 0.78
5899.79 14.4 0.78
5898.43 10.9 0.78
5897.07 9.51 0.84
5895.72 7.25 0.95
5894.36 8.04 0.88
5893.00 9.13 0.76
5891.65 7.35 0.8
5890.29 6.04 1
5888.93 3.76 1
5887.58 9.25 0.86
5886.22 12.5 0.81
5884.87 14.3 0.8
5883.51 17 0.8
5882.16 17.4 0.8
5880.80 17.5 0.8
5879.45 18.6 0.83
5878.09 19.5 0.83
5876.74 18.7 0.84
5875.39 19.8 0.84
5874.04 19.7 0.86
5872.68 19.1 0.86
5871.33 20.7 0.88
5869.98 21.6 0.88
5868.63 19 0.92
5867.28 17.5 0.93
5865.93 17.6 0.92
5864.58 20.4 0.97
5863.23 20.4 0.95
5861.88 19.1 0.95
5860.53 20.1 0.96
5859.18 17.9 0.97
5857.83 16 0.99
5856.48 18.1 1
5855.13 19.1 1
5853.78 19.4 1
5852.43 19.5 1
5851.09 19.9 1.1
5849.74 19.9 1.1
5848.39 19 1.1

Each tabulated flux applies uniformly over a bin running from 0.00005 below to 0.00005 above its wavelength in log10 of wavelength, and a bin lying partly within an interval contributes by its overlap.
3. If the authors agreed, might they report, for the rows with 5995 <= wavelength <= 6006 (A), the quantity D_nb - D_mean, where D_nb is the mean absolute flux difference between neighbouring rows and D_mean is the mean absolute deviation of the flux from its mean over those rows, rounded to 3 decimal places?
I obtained 0.316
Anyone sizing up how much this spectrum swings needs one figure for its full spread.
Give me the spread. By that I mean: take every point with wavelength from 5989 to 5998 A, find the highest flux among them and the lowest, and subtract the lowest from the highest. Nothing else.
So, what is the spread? 1.5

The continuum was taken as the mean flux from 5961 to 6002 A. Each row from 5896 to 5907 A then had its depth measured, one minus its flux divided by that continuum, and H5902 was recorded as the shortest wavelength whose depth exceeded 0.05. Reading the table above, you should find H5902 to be 5897.07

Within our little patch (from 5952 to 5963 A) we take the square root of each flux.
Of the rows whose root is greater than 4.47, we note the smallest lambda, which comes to 5955.75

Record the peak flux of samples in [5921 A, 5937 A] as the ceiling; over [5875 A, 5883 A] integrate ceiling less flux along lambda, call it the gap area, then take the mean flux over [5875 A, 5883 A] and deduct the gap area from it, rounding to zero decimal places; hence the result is -11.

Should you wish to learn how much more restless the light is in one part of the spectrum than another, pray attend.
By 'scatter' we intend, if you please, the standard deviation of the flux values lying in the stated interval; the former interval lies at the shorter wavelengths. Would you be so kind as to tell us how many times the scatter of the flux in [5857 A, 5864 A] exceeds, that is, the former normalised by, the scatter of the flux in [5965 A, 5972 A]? 1.52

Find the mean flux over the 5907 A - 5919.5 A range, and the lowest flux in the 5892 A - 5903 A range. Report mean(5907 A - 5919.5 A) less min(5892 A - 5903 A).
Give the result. 11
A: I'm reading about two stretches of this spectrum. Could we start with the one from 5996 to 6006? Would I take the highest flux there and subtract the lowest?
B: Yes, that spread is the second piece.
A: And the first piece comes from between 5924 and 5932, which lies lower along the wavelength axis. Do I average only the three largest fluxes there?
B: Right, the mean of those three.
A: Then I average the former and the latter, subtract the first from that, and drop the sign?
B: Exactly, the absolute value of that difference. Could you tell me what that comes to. 9.2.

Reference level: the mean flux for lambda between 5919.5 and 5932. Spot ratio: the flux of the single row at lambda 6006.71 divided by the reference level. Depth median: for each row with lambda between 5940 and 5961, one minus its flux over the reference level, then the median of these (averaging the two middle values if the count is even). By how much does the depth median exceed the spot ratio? -1.12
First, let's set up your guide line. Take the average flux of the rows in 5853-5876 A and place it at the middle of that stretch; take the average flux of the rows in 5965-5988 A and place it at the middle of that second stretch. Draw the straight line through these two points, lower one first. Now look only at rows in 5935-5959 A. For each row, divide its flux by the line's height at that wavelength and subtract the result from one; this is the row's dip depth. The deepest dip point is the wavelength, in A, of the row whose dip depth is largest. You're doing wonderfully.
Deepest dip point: 5944.79 A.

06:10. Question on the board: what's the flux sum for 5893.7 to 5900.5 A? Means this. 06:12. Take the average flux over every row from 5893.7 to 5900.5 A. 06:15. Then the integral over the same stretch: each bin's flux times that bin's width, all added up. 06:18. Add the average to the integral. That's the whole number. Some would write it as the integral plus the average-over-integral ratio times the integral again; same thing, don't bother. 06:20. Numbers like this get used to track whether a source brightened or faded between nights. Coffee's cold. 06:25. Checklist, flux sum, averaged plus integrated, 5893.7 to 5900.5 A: 78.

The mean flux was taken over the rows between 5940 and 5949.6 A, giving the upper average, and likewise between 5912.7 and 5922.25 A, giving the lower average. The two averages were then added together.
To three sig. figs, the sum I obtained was 37.9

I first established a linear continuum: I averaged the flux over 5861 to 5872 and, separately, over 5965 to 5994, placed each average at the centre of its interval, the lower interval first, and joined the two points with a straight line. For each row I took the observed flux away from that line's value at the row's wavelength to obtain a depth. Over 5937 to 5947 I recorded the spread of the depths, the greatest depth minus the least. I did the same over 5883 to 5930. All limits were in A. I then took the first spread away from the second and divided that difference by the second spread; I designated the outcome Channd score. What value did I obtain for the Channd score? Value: 0.9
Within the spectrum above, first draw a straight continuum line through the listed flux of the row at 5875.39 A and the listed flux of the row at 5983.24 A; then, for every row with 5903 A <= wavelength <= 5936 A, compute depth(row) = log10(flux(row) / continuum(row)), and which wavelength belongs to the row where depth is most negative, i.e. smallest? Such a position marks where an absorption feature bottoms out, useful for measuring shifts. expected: 5914.75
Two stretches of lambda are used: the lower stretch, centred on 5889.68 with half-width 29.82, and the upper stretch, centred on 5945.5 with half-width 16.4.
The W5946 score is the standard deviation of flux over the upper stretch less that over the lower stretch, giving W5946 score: -3.8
